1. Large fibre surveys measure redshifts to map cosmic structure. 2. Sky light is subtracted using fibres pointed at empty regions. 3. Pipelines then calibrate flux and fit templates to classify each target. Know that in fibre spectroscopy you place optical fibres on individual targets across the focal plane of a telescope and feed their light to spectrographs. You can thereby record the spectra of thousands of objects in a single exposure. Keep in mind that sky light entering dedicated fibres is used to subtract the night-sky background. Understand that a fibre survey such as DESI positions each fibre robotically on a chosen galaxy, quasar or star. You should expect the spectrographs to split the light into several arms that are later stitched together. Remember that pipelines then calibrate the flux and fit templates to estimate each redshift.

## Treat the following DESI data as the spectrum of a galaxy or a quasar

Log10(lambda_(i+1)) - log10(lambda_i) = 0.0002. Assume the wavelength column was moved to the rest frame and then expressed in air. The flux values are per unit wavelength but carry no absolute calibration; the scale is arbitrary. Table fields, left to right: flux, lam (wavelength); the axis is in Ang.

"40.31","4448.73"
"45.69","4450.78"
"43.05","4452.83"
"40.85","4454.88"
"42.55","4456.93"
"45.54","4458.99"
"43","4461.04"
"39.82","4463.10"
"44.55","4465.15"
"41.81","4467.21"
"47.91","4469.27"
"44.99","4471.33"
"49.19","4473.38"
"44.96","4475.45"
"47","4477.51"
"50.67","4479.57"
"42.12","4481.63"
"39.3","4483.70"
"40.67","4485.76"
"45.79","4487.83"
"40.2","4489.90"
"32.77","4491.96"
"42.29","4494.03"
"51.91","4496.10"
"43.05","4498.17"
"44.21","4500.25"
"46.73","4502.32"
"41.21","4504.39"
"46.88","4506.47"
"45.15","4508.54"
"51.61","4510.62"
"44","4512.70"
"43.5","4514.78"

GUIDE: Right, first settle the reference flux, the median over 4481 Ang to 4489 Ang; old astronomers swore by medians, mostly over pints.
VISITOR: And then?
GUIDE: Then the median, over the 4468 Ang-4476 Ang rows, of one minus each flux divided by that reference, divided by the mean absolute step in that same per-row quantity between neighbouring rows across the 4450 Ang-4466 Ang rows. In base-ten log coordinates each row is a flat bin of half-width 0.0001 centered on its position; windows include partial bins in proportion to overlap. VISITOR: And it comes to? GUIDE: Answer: -1.8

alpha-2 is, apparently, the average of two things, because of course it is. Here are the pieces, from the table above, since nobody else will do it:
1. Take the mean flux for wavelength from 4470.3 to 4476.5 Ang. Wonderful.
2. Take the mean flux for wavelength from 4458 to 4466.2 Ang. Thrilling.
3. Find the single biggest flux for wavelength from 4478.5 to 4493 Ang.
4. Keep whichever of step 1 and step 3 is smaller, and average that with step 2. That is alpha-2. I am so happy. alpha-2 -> 44.8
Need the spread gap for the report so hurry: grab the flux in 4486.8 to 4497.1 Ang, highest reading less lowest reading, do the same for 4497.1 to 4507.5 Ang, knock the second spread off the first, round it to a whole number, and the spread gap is 13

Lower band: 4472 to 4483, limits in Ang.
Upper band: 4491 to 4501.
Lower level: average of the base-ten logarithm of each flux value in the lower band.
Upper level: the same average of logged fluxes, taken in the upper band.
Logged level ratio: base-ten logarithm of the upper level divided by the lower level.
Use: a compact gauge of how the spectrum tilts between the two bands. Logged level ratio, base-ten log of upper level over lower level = -0.011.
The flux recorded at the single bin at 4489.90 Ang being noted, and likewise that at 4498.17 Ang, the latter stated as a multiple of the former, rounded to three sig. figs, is 1.07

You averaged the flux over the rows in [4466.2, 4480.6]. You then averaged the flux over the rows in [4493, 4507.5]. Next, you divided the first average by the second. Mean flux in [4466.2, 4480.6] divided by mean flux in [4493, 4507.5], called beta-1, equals 1.03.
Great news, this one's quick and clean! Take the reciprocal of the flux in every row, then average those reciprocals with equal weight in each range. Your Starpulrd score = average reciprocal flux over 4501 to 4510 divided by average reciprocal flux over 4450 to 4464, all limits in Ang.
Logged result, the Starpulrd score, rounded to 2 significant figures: 0.95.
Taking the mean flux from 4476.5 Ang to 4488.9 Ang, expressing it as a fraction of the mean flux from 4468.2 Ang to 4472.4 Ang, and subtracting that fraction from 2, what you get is 1.05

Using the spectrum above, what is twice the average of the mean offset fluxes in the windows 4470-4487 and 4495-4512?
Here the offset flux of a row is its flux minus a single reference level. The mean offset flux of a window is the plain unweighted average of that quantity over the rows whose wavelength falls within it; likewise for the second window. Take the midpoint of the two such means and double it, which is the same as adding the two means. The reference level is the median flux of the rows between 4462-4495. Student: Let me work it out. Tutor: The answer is 4.4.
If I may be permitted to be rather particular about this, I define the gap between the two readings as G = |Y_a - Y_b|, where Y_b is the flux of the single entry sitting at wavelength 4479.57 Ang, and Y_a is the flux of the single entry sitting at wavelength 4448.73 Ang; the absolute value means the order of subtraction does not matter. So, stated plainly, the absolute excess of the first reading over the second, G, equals 10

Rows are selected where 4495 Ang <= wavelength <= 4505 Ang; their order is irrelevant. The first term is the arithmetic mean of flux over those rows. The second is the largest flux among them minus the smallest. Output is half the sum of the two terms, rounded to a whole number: 28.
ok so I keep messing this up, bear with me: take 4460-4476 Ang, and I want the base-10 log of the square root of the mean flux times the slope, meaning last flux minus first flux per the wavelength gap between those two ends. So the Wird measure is 0.39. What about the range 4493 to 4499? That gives 0.46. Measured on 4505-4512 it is 0.87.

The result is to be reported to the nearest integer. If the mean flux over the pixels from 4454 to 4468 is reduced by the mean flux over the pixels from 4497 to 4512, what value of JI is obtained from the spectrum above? -3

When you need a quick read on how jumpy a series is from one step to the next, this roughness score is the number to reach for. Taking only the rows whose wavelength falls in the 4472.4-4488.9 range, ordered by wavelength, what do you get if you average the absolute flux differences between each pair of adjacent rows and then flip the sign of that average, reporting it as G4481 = -4.0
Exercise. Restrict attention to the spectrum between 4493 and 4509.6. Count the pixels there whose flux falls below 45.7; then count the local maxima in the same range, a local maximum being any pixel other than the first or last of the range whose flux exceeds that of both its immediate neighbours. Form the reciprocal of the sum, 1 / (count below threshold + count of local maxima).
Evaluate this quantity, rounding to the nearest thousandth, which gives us 0.125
